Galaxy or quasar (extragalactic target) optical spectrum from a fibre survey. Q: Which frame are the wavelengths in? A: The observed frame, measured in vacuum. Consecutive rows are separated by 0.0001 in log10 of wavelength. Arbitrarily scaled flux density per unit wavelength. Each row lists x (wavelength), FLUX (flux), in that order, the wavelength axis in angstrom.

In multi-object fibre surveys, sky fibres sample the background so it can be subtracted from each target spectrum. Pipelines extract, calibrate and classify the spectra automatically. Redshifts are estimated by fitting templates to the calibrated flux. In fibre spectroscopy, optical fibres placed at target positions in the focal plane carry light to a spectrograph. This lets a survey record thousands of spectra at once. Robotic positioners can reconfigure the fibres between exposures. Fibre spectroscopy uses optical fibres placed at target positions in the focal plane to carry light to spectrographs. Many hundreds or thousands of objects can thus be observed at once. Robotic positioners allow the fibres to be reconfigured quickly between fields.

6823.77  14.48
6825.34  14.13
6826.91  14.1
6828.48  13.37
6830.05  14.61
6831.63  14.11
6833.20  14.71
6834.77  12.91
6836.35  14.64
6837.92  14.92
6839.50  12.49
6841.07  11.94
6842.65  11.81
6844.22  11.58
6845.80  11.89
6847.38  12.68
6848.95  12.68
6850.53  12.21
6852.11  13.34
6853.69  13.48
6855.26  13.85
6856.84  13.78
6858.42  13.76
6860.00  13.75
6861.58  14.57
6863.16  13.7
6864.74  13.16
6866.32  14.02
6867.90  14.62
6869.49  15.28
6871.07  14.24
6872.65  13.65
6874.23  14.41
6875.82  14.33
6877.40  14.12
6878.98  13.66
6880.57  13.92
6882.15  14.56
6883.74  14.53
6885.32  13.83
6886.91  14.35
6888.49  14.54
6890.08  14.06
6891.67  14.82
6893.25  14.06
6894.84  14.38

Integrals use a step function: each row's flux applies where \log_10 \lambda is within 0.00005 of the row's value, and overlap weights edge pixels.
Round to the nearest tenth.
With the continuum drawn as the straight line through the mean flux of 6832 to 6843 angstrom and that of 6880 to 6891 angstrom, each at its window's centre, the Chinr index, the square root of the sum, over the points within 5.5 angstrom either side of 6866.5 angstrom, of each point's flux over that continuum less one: 0.4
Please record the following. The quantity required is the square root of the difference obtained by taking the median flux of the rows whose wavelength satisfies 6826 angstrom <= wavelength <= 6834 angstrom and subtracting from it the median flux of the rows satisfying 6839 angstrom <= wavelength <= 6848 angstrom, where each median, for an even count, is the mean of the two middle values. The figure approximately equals 1.48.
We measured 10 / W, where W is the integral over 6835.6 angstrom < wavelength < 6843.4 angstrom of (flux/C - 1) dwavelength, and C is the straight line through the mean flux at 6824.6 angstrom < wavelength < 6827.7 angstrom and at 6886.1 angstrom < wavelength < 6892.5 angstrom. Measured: -18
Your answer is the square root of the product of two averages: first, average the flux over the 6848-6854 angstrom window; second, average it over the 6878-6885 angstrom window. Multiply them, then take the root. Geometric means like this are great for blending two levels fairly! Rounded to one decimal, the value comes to 13.5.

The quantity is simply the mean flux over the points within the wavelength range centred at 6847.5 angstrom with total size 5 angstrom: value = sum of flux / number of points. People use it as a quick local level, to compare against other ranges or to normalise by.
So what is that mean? 12.4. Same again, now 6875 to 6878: 14.2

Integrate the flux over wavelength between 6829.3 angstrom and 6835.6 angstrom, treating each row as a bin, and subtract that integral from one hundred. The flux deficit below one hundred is 11.4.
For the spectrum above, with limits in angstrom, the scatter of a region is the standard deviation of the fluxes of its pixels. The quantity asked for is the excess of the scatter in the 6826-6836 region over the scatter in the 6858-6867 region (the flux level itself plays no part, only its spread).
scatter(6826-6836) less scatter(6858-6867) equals 0.2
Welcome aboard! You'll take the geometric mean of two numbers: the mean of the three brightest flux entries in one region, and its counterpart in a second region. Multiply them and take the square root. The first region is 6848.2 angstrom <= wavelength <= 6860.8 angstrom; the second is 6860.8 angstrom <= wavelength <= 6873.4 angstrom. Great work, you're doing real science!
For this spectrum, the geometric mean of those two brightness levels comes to 14.3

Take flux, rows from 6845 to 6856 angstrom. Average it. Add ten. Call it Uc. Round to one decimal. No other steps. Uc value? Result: 22.9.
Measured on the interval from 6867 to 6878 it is 24.4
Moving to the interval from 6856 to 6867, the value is 23.8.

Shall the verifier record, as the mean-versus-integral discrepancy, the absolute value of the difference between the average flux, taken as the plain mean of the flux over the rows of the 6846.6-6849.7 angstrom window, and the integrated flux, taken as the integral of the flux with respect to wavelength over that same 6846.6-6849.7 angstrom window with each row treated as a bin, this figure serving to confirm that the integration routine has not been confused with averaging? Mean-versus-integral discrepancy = 27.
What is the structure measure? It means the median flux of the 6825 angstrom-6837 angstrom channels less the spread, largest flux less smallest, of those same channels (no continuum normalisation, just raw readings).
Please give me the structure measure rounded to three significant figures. 12.3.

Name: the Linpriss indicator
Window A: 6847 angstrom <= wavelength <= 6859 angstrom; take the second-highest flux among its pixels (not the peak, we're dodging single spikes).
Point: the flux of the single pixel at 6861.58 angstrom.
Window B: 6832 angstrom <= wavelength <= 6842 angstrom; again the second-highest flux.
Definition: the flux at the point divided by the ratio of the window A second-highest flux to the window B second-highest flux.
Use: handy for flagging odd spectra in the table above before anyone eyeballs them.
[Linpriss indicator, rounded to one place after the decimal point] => 15.6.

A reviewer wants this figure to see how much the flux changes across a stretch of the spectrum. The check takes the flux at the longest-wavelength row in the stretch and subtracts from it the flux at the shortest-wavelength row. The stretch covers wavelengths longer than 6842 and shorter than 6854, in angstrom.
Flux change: 1.67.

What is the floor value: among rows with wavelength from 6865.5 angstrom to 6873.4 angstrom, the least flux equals 13.65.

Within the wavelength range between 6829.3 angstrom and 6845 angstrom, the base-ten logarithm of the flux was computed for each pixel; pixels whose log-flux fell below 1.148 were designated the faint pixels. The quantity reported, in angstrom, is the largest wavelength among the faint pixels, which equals 6844.22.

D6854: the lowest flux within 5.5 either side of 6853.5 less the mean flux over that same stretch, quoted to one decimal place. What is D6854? -1.1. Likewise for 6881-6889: -0.5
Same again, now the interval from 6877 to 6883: -0.4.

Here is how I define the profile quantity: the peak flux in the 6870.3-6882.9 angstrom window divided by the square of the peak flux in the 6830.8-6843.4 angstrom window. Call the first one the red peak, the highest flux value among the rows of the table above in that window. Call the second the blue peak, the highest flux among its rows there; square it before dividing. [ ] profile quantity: 0.065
